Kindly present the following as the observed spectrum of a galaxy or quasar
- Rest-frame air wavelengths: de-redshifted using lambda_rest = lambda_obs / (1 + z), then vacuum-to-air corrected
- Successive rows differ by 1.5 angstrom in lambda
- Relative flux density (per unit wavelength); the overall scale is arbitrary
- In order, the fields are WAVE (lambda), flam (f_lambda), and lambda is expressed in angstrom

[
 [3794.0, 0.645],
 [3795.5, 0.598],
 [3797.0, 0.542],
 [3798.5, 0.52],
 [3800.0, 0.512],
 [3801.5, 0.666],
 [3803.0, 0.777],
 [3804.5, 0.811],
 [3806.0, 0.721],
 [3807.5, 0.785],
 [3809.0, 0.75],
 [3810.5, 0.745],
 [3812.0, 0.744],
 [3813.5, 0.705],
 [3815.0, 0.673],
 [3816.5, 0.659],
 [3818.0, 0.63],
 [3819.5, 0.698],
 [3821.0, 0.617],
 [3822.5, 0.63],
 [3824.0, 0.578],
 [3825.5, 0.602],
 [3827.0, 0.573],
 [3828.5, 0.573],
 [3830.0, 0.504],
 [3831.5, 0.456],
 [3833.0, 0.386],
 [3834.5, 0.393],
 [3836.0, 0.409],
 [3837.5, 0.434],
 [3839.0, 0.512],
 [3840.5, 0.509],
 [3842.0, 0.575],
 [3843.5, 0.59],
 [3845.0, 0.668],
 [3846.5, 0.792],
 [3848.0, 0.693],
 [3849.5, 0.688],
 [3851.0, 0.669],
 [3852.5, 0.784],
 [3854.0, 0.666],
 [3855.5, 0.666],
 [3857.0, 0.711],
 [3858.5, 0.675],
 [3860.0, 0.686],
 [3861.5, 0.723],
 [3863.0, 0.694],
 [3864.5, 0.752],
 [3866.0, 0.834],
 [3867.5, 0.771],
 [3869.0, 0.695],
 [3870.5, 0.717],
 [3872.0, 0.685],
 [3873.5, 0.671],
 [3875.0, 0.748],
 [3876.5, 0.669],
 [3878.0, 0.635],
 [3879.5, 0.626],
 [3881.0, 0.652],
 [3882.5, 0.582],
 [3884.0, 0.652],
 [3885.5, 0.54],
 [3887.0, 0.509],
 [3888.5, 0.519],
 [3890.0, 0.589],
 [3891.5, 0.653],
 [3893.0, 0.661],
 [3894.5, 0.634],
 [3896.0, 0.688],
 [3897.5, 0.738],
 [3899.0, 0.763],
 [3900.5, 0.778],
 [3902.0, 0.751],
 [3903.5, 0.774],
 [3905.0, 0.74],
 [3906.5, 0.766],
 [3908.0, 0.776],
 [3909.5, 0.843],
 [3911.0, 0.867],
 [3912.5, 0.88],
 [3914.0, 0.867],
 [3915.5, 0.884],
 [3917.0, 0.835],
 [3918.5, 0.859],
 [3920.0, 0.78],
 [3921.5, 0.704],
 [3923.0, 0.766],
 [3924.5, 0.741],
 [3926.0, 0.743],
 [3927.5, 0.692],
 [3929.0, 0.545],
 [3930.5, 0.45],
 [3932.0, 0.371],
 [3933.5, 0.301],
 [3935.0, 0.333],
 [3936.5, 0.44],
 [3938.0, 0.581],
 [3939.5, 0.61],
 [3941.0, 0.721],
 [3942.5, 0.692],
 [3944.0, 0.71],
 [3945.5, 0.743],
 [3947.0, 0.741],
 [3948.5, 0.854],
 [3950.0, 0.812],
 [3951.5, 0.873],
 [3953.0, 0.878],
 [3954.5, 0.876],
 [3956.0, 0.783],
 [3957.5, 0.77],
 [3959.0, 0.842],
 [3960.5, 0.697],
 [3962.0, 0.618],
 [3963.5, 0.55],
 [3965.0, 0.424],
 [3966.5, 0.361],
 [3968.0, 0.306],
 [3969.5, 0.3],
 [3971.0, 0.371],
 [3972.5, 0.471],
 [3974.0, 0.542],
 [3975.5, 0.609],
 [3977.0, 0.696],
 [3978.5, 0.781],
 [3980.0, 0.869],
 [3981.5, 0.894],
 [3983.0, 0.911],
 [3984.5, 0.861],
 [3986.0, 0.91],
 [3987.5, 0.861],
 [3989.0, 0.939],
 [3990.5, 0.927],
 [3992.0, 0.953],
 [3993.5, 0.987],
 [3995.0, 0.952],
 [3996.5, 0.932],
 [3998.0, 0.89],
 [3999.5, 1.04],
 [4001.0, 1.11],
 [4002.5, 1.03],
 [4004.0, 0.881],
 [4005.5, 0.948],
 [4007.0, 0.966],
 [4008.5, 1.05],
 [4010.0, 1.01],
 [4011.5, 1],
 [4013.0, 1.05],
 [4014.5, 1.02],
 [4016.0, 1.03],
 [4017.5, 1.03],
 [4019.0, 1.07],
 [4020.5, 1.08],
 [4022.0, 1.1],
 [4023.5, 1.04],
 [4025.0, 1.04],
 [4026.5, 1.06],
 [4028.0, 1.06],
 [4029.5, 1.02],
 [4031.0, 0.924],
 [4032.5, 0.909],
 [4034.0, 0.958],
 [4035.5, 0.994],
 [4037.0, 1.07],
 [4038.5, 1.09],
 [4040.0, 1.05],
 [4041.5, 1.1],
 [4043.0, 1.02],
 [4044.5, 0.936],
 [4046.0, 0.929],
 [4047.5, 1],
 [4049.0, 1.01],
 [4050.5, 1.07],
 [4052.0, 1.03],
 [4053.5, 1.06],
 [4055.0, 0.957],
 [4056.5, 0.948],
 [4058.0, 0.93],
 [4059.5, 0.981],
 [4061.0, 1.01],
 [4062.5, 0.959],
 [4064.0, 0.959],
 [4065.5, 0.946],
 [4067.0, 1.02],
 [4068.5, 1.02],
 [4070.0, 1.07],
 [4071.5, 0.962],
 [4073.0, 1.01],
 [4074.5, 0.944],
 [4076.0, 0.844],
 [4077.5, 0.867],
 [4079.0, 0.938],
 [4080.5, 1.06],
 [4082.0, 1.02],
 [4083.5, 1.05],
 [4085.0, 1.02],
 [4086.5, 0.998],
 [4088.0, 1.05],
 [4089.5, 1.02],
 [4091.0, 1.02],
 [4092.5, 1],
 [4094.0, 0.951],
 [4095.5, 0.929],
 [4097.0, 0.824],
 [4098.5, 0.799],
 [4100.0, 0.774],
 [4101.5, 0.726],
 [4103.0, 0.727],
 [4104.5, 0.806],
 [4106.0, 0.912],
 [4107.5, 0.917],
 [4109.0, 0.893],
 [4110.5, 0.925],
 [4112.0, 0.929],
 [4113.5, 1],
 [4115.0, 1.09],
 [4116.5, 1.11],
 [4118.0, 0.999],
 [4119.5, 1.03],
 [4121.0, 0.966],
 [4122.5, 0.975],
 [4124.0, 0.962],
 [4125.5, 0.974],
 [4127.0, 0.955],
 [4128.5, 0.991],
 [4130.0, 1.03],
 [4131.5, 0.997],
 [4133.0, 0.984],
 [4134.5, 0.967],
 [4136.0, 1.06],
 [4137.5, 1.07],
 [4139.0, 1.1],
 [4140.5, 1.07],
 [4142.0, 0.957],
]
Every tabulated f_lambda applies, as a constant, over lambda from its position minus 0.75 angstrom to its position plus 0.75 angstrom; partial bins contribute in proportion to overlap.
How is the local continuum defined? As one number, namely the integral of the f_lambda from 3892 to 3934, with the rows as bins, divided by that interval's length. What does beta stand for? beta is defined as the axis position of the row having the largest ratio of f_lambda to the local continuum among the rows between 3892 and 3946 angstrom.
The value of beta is 3915.5 angstrom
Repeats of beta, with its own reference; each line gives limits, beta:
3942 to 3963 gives 3953.0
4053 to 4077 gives 4070.0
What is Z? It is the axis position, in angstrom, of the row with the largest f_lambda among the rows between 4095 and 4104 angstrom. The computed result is 4095.5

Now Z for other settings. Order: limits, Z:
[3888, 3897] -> 3896.0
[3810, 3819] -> 3810.5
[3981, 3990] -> 3989.0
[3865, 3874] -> 3866.0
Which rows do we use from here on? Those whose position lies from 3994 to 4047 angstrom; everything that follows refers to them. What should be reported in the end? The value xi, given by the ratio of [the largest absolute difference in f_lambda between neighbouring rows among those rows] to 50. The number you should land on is 0.0030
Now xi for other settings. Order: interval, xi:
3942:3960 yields 0.0023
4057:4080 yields 0.0022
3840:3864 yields 0.0025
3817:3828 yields 0.0016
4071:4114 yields 0.0024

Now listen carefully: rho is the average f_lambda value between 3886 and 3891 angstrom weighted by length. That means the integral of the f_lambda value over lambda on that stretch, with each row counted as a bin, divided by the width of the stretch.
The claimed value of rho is 0.5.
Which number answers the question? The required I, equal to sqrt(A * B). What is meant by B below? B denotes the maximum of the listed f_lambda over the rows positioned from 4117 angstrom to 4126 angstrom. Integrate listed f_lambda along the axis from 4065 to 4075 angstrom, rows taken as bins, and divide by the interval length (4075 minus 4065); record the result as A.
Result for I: 1.01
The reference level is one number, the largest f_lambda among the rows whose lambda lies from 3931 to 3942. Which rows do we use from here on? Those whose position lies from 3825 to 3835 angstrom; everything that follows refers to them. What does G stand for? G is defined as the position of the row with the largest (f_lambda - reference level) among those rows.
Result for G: 3825.5 angstrom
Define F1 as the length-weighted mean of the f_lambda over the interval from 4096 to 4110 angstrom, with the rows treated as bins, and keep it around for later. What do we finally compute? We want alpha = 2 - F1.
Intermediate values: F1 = 0.82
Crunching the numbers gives 1.18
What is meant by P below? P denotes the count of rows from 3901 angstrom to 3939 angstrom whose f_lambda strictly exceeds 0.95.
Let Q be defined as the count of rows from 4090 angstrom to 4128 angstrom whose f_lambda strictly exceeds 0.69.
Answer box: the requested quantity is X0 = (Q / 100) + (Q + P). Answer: 25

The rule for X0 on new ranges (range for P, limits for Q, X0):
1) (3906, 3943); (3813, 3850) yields 4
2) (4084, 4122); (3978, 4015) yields 38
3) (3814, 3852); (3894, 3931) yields 21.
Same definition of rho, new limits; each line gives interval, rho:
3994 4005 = 1.0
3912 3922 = 0.8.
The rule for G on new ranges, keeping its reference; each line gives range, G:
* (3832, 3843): 3842.0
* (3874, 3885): 3875.0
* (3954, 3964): 3954.5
